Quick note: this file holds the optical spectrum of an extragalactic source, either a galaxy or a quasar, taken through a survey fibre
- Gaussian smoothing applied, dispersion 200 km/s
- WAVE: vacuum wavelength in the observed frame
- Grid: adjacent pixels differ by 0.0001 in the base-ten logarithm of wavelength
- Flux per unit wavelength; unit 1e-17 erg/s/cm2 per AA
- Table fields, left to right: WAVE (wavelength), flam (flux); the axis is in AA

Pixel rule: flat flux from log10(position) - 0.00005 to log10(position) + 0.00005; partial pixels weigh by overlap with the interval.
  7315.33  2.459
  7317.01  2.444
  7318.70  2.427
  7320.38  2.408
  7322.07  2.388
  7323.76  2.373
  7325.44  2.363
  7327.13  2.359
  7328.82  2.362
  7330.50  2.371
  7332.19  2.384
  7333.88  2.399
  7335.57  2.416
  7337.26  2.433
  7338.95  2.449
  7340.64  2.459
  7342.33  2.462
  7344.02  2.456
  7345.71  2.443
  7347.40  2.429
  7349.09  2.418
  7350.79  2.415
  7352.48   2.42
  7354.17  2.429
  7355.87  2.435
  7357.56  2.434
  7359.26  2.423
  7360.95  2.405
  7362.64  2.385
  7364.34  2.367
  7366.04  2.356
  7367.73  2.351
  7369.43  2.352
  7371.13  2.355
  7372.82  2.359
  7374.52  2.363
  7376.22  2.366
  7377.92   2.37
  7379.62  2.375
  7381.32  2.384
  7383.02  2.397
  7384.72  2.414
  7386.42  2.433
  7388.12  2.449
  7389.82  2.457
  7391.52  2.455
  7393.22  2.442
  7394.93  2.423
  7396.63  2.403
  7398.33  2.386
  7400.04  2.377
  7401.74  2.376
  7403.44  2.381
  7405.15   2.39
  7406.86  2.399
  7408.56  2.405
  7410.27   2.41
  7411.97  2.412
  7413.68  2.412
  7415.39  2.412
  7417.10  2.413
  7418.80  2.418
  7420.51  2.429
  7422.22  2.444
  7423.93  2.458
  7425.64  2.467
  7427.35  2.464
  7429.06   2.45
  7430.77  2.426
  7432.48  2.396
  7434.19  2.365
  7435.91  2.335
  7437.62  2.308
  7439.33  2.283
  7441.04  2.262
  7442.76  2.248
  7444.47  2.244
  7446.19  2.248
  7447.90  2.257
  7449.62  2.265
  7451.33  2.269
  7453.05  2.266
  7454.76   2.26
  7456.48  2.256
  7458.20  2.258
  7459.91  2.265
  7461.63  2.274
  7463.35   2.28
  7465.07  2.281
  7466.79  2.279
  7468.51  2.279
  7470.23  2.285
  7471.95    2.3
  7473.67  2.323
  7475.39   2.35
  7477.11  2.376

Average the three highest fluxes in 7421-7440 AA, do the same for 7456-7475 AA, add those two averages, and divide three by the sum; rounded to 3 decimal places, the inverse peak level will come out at 0.630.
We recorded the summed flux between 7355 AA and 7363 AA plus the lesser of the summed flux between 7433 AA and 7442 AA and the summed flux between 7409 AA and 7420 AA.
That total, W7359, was 24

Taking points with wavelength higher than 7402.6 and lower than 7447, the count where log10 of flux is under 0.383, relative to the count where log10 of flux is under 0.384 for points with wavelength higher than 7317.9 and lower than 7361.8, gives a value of 1.29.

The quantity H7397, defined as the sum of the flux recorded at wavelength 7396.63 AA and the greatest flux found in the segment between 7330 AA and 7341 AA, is 4.86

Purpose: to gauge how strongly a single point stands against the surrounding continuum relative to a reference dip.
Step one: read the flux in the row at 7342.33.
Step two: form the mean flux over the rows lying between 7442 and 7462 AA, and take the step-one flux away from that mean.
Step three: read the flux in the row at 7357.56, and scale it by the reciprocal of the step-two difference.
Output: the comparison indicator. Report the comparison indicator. -12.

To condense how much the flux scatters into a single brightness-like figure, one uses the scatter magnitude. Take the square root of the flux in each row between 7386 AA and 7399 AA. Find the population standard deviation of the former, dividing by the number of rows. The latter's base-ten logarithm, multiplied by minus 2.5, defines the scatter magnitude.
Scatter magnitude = 5.3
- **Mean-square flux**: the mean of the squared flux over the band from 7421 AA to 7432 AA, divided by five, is 1.20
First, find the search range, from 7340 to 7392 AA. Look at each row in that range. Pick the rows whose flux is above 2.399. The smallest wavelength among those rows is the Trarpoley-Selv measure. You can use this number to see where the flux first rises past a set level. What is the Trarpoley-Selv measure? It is 7340.64 AA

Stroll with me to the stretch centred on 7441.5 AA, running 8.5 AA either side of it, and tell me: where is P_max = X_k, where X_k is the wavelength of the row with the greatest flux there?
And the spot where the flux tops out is 7434.19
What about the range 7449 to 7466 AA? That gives 7465.07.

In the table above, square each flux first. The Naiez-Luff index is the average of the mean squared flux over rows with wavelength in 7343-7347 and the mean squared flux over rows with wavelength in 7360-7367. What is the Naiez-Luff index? 5.83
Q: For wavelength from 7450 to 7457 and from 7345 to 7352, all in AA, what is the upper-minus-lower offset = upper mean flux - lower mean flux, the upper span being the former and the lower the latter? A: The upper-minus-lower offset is -0.16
